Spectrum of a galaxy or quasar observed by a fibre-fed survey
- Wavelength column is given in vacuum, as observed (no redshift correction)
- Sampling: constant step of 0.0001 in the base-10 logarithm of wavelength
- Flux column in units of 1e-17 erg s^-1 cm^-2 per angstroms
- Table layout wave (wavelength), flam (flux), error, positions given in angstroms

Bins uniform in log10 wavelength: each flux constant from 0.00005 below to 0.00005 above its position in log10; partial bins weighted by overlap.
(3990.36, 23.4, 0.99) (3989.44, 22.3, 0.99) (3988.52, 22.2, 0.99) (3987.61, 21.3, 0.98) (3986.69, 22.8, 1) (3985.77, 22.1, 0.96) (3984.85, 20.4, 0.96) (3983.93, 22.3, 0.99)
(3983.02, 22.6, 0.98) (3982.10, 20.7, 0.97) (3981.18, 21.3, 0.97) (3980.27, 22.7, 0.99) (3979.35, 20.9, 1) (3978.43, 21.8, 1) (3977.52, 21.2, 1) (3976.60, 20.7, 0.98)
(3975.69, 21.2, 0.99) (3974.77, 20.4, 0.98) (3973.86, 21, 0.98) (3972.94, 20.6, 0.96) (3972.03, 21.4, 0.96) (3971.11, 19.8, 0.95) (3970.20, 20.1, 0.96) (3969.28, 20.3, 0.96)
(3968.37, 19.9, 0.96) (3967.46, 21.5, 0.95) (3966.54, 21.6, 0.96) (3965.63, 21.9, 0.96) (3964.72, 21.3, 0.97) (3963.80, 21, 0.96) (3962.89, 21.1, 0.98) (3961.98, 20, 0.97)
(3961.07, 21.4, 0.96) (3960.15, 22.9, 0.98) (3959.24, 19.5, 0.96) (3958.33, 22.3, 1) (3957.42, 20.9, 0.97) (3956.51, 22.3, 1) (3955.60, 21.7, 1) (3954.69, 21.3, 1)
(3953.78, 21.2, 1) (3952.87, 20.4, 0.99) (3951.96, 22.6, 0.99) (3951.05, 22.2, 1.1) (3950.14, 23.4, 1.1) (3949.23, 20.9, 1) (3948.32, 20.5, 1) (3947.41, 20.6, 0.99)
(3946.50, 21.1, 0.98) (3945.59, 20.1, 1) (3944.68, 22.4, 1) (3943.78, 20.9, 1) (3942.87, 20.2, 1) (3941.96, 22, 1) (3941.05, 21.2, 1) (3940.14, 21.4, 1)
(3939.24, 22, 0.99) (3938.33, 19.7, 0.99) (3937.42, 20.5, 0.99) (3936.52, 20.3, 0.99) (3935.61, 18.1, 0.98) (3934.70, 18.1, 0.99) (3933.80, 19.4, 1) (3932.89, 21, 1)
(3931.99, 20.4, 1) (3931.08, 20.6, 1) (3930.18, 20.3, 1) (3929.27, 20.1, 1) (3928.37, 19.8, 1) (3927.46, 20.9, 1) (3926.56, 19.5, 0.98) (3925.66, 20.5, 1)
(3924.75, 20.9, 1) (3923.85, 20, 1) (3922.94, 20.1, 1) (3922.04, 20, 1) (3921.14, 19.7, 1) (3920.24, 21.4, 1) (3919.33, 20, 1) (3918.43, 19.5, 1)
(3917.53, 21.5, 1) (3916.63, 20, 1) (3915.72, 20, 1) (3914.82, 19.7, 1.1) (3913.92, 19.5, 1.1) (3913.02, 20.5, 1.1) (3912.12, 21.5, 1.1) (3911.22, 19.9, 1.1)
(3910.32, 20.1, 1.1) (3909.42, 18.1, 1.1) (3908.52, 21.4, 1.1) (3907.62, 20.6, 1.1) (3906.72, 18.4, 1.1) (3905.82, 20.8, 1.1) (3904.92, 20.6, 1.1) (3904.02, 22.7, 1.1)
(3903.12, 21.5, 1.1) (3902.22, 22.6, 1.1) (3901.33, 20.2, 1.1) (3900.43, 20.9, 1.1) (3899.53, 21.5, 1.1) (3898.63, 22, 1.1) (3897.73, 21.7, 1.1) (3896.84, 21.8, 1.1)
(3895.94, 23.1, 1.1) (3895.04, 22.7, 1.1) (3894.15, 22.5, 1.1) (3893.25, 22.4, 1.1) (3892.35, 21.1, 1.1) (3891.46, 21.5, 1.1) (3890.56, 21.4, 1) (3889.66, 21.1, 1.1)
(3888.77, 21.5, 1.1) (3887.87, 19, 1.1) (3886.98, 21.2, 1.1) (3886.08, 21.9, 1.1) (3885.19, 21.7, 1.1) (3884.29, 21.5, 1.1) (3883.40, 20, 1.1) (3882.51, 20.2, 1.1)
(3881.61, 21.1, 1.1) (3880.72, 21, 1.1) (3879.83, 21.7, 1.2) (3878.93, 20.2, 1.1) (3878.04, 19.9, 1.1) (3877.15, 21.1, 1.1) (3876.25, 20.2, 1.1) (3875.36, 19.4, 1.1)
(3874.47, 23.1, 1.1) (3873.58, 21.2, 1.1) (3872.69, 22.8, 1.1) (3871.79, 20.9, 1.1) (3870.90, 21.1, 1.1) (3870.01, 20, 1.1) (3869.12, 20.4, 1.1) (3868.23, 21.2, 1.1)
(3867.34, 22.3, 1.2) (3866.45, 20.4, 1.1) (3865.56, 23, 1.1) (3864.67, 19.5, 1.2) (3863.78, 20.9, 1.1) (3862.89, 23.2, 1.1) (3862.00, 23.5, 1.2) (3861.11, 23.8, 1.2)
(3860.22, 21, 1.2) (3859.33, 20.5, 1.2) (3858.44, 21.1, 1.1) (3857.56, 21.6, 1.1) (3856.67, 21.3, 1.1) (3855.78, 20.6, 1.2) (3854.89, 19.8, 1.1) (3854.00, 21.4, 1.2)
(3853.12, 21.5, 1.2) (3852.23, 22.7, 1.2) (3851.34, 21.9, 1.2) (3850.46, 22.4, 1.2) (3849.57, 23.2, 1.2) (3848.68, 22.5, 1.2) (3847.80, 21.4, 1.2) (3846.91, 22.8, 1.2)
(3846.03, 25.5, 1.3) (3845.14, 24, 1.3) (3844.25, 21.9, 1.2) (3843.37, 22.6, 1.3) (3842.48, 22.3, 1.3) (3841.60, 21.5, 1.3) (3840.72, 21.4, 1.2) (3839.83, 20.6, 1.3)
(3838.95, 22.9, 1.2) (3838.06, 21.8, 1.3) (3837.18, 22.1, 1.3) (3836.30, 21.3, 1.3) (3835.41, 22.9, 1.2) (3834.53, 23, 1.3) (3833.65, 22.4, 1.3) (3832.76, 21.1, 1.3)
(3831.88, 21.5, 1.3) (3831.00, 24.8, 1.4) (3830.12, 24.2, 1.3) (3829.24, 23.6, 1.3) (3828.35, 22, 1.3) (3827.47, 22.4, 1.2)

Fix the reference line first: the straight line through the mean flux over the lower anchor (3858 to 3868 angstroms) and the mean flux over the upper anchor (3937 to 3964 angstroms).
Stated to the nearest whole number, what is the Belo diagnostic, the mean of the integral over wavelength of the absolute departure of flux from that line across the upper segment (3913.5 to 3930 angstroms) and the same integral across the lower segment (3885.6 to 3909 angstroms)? 19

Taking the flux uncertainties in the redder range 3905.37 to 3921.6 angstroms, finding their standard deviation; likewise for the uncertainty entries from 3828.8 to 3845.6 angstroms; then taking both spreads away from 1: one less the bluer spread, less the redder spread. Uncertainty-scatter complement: 0.90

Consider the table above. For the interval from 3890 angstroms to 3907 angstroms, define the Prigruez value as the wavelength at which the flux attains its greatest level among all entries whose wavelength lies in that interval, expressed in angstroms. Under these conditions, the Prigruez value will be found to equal 3895.94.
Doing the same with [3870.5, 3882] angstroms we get 3874.47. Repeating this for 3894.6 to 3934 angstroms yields 3895.94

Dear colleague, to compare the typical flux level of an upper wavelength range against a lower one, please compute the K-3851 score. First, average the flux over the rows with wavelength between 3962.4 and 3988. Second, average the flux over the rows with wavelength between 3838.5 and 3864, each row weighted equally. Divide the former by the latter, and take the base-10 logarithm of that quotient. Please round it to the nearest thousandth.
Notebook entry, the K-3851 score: -0.017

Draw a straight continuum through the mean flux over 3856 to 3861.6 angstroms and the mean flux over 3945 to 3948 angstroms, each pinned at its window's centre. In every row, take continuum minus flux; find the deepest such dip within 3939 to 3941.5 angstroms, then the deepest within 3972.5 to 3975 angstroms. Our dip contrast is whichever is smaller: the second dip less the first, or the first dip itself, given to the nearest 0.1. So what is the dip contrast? -0.5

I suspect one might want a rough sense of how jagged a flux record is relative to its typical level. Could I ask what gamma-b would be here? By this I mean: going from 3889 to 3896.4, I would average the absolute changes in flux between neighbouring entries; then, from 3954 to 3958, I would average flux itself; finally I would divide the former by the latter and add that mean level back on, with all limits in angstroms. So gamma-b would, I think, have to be 21.6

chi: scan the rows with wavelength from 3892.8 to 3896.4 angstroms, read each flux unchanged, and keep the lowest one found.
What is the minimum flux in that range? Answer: 22.4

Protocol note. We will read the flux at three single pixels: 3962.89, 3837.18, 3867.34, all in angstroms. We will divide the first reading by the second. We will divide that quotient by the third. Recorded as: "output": 0.043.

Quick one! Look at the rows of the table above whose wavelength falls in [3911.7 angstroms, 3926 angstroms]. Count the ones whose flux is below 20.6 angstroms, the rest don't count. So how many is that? 12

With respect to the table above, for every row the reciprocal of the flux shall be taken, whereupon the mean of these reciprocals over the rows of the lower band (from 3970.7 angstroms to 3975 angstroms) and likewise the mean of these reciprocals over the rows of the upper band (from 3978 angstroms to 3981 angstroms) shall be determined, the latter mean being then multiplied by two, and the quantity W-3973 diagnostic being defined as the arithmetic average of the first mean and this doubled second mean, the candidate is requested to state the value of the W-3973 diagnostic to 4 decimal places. 0.0702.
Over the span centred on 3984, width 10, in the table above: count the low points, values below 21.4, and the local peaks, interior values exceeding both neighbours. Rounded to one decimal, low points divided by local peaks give 1.7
